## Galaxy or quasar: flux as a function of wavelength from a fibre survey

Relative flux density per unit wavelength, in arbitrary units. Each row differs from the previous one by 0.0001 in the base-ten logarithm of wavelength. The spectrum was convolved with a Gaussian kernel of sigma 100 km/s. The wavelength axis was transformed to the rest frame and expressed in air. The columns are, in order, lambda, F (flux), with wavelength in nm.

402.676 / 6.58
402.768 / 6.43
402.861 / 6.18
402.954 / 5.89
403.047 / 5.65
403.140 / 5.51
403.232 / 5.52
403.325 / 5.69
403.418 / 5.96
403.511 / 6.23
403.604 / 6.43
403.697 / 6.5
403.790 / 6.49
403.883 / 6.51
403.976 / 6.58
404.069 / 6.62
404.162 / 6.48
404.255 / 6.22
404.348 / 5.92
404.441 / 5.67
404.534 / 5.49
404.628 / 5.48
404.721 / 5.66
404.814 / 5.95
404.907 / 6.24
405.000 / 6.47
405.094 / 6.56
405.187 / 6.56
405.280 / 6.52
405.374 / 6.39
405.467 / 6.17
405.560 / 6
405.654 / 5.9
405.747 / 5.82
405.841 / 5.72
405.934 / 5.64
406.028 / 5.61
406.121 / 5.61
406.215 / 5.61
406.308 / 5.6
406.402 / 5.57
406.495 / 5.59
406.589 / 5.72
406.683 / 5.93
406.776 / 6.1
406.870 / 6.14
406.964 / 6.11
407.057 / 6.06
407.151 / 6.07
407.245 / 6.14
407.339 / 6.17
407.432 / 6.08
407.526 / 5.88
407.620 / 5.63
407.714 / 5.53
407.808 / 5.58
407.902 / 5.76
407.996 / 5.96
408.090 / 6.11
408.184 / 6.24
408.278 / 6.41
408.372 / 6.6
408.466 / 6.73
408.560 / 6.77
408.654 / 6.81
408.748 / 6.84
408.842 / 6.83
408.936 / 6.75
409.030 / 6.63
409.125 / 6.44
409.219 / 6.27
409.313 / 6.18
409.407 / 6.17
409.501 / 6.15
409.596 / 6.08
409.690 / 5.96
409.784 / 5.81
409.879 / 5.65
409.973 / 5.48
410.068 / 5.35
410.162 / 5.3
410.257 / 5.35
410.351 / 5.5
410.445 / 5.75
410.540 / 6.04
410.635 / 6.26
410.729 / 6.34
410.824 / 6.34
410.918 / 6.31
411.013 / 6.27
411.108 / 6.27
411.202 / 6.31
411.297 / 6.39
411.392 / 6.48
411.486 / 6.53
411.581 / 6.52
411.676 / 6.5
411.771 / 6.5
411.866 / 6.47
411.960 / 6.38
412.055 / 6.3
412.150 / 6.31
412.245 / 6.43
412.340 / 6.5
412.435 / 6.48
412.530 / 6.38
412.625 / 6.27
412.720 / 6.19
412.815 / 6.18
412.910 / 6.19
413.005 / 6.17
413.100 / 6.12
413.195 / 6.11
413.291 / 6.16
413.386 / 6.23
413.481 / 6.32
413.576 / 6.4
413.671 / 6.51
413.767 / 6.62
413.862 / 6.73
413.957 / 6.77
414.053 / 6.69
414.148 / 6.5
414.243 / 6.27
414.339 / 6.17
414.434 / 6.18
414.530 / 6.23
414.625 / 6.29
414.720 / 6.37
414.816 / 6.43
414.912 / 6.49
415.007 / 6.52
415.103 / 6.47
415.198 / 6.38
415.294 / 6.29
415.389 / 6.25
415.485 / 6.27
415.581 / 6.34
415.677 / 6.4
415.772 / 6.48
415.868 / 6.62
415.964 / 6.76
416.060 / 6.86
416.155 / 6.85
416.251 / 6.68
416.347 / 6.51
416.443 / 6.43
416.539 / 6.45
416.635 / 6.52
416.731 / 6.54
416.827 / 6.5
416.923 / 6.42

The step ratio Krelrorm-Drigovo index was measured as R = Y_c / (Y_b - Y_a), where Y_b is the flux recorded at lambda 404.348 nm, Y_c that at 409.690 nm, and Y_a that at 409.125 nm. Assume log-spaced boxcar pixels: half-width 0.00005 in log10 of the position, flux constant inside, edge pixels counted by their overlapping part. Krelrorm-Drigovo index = -11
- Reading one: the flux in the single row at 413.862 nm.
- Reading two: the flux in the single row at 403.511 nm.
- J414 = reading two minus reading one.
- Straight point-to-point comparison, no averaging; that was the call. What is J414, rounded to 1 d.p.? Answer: -0.5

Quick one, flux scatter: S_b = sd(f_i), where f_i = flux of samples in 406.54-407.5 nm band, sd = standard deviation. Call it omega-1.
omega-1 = 0.13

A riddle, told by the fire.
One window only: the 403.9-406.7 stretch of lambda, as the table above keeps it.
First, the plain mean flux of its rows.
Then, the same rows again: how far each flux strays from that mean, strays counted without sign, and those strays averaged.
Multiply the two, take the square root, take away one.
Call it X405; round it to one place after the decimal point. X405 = 0.4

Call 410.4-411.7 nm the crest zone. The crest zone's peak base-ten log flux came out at 0.815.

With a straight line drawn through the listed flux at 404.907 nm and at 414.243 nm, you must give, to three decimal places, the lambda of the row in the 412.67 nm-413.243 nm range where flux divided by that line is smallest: 413.195 nm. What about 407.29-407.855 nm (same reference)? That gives 407.714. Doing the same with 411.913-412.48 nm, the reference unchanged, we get 412.055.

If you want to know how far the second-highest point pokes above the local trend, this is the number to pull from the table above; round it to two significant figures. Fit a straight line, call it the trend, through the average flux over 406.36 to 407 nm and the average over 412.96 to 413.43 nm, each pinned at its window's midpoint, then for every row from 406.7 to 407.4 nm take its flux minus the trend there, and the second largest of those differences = 0.25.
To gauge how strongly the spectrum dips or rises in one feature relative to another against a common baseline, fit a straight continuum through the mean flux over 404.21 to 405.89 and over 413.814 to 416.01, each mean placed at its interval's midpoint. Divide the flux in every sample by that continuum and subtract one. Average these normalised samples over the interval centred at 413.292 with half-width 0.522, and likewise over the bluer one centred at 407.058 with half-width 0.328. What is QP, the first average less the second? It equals -0.013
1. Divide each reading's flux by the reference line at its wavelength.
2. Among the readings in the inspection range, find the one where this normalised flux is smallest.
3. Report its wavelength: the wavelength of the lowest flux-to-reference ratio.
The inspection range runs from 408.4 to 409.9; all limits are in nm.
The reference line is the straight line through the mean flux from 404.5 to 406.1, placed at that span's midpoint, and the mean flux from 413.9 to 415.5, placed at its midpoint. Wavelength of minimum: 409.879 nm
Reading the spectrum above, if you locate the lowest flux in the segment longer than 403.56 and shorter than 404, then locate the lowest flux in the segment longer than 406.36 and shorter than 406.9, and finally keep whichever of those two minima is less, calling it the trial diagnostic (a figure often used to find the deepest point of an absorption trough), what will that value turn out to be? 5.57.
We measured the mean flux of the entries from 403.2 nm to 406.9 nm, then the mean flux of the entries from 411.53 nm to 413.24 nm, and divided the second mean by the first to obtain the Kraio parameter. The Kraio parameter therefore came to 1.05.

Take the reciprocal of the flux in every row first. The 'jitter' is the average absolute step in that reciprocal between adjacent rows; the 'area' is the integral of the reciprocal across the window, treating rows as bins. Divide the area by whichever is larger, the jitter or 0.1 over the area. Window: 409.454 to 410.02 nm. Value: 0.094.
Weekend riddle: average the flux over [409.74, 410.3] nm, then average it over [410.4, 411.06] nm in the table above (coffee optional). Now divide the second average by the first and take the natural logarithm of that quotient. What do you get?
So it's 0.12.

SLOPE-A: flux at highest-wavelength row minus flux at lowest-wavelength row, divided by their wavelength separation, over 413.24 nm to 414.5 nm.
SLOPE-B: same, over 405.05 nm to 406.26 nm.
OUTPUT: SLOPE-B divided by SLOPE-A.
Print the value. -48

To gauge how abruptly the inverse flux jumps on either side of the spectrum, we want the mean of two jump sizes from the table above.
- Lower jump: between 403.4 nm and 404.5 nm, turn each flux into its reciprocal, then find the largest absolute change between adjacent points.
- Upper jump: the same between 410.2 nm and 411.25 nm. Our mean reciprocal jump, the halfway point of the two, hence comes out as 0.0082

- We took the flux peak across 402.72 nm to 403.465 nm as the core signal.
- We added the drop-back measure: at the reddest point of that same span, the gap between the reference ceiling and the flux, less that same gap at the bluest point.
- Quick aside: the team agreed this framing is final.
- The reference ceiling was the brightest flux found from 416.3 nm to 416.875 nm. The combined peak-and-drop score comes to 6.9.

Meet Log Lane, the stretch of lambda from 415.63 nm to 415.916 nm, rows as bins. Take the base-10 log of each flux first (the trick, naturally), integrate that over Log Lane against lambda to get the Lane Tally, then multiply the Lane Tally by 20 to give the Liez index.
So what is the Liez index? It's 4.7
